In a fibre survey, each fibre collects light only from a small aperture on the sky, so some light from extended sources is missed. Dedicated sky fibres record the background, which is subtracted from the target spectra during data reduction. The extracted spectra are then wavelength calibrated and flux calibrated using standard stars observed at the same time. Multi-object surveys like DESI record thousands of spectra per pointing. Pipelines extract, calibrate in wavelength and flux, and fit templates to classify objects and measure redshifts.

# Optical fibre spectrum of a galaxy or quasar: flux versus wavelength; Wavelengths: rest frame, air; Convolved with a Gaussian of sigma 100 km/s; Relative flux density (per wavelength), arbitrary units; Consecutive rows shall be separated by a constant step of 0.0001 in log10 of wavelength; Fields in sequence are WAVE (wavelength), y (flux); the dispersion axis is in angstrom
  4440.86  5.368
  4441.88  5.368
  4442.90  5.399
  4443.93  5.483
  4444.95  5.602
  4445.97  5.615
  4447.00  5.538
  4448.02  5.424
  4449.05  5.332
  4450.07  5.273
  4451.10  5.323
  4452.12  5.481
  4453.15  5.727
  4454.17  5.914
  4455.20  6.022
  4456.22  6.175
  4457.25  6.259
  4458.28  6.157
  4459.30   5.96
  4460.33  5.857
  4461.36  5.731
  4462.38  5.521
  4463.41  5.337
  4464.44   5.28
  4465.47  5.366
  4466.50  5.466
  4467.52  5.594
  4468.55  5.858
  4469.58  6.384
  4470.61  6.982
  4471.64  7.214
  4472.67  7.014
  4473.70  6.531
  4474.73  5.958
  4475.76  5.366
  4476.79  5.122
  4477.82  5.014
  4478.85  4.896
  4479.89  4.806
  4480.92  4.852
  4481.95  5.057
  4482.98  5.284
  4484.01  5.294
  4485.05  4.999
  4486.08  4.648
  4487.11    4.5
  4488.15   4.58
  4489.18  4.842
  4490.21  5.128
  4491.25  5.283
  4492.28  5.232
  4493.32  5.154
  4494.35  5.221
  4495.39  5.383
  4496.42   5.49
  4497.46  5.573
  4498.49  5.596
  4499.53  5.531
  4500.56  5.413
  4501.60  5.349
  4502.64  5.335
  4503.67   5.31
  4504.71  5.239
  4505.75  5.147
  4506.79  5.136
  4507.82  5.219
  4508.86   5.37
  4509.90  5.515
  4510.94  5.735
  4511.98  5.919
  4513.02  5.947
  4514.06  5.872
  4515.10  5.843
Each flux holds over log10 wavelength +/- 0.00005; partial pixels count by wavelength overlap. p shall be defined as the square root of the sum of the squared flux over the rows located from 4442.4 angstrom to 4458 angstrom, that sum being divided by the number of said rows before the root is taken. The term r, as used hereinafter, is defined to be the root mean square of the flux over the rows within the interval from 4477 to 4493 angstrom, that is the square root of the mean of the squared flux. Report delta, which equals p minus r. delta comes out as 0.7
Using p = 5.65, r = 5.0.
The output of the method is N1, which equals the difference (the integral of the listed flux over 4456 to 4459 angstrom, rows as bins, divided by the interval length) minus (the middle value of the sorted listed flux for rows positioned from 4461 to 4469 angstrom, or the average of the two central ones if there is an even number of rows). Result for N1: 0.7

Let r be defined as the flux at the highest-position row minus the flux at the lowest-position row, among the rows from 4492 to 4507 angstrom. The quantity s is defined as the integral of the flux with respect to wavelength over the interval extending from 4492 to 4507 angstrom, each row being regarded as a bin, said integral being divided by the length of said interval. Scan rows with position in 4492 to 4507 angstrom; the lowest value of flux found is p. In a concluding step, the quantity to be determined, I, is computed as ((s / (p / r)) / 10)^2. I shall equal 0.000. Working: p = 5.136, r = -0.1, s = 5.34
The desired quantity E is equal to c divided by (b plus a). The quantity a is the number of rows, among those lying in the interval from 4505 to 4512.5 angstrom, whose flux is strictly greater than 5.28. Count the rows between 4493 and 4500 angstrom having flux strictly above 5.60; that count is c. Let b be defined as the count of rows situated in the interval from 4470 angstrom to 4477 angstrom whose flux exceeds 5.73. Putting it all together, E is 0.00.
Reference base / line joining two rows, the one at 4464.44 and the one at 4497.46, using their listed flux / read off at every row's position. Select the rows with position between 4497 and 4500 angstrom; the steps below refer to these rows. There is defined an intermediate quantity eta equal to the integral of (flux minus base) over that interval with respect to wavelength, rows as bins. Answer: 0.0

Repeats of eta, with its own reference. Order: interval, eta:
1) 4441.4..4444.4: 1.0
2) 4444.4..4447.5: 1.5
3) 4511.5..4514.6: 0.6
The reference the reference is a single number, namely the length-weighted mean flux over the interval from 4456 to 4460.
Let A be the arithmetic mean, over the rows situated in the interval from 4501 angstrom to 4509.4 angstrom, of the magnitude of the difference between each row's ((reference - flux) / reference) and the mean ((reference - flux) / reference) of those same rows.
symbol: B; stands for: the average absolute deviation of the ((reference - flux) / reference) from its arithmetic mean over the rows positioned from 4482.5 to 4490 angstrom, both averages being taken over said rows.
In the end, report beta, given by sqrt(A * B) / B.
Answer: 0.54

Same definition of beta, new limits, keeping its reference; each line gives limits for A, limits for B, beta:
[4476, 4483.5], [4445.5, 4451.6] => 1.10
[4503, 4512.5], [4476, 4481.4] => 1.44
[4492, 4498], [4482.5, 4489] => 0.67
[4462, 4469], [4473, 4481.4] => 0.55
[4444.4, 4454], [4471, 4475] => 0.54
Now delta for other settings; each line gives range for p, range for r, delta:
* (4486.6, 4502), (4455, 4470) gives -0.6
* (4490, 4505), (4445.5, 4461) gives -0.4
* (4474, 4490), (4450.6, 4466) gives -0.7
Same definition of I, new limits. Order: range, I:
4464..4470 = 0.014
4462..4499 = 0.000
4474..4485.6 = 0.011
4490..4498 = 0.002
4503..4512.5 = 0.004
